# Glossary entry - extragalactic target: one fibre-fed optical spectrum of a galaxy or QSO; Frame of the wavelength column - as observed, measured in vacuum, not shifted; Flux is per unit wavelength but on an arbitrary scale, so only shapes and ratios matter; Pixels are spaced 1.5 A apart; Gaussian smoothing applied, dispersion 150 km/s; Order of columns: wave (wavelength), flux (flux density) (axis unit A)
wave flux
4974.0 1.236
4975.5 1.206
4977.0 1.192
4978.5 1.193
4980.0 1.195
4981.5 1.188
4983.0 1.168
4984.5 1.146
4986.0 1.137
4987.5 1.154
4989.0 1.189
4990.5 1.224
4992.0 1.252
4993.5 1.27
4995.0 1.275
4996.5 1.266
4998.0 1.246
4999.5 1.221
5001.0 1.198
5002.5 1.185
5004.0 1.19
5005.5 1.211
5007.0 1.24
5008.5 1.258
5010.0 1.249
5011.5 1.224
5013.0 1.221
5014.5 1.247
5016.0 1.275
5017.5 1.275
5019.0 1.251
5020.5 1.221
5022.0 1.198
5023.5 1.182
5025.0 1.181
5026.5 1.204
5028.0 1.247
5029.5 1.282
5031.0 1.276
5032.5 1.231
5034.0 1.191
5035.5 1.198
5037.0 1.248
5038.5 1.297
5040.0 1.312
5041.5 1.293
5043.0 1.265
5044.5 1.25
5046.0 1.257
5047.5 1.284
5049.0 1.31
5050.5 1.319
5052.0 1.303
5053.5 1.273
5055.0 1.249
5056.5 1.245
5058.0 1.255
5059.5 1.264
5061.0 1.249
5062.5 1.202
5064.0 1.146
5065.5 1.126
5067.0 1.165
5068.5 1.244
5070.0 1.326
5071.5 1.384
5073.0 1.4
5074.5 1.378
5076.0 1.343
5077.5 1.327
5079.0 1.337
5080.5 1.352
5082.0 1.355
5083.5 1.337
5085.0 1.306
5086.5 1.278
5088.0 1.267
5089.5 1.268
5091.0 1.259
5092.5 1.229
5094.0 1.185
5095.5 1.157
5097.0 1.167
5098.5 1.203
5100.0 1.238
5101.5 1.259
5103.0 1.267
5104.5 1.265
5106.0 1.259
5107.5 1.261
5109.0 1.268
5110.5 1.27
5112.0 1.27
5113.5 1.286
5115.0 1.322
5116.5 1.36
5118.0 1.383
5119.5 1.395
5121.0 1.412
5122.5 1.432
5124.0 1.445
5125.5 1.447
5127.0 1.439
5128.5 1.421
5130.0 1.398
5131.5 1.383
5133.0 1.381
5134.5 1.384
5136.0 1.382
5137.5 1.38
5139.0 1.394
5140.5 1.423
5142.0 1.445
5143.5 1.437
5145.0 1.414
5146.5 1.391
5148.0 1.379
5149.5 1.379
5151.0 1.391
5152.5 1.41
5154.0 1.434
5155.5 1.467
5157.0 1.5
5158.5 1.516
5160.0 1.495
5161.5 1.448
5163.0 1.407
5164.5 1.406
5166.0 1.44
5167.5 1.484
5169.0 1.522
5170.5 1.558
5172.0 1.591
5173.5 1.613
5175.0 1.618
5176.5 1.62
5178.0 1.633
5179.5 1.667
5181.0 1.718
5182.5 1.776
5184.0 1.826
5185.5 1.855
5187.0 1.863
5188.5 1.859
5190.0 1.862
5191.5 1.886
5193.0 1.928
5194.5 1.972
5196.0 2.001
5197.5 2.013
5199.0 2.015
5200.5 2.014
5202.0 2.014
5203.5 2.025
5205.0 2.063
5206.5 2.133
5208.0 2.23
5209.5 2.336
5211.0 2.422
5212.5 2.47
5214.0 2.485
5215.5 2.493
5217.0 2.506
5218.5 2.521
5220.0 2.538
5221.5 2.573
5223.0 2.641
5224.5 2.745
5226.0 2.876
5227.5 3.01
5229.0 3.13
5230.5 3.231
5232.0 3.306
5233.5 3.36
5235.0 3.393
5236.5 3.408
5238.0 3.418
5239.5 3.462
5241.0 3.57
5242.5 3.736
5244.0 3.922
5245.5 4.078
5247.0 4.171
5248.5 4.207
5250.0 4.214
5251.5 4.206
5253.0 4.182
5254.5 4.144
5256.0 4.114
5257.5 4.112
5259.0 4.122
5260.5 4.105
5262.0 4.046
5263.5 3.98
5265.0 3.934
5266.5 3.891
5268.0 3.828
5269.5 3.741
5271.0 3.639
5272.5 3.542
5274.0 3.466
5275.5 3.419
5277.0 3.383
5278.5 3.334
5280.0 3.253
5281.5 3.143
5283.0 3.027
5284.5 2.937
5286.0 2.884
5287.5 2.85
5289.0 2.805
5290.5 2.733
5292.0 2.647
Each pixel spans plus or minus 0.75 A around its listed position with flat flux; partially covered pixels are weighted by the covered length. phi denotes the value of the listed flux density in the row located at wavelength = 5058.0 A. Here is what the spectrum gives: 1.255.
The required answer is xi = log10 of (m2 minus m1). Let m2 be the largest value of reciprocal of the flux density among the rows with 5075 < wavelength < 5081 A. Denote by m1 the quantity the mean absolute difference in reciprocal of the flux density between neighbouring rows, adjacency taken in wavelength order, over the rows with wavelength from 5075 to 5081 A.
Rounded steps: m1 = 0.008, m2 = 0.754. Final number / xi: -0.127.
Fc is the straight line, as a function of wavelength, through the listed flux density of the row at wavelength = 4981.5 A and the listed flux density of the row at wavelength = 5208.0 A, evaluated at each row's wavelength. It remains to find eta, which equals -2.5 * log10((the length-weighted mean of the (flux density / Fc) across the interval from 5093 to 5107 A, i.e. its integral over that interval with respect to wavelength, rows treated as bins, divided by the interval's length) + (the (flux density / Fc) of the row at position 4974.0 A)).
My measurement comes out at -0.62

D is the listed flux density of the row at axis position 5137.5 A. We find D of 1.38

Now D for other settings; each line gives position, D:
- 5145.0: 1.414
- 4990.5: 1.224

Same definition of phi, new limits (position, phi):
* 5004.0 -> 1.19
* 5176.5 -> 1.62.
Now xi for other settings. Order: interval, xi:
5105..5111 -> -0.101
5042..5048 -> -0.102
